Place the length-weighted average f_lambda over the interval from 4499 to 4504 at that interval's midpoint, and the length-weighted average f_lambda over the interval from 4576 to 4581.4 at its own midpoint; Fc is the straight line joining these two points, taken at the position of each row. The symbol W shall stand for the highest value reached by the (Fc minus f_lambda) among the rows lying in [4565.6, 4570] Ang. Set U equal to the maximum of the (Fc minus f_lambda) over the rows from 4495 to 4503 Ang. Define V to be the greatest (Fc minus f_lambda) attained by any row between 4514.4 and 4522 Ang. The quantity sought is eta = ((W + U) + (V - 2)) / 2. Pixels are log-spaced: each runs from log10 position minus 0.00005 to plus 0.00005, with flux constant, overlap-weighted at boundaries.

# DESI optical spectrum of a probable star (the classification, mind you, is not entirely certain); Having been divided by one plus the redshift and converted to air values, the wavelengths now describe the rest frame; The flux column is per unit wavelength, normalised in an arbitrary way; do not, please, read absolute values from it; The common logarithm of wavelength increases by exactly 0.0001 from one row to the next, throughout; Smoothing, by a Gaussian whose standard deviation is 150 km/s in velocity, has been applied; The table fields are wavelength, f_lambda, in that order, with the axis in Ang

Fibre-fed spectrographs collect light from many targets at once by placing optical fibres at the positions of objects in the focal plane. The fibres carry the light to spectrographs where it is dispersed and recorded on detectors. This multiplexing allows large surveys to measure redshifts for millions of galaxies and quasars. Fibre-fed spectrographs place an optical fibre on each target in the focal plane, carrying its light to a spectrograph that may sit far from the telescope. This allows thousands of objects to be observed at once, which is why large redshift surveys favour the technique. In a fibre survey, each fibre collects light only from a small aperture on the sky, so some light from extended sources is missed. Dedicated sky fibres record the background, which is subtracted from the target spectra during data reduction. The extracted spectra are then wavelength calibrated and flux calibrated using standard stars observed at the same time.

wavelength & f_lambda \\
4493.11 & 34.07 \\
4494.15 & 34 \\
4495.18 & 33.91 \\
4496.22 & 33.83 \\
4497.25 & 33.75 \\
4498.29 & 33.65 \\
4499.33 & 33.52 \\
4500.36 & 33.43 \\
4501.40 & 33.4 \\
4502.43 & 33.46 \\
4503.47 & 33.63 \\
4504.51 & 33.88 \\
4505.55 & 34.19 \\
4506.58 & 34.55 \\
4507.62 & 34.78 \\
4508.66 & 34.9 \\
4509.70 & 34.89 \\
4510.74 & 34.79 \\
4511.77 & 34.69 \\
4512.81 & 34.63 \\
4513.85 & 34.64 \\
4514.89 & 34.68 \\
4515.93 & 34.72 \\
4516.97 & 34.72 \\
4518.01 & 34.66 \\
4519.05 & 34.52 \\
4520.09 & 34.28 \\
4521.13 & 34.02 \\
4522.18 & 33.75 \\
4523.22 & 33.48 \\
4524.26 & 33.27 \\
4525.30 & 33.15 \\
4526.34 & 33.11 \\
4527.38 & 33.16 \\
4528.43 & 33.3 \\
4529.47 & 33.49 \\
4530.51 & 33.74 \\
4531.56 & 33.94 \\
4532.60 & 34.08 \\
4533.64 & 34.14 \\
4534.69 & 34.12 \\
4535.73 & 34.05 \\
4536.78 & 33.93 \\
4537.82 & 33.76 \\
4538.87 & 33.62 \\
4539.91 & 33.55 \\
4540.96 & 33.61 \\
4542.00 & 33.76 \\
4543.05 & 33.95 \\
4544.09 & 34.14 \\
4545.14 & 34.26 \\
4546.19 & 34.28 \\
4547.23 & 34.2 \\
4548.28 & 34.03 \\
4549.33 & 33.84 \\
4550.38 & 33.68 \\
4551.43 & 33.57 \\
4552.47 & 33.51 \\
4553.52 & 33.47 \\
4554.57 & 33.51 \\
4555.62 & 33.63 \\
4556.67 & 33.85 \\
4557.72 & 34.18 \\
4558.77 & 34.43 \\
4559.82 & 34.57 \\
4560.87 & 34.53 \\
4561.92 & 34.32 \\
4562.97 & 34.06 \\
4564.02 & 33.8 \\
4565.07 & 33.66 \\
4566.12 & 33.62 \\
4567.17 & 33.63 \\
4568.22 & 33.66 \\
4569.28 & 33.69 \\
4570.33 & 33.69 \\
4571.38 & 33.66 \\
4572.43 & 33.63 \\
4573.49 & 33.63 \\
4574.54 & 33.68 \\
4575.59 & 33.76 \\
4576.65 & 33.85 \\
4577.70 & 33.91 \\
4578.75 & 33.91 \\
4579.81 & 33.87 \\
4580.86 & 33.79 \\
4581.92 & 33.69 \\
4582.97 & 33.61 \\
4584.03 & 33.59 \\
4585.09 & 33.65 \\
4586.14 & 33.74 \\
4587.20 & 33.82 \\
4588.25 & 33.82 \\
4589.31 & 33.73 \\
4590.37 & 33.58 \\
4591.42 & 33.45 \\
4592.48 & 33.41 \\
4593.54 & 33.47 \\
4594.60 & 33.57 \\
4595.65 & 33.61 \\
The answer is -1.1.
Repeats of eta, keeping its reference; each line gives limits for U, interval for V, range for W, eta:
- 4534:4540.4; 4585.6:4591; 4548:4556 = -0.7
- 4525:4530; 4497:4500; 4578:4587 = -0.6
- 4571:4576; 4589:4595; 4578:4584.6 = -0.5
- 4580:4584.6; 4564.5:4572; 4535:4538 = -0.8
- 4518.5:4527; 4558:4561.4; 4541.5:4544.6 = -1.1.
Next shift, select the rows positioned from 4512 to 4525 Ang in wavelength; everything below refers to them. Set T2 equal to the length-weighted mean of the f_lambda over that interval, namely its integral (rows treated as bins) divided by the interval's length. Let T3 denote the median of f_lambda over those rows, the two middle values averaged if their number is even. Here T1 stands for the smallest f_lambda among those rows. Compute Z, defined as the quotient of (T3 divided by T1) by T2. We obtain 0.0303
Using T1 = 33.27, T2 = 34.3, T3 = 34.6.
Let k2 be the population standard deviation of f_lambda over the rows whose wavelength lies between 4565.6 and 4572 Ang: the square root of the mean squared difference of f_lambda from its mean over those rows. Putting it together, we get 0.03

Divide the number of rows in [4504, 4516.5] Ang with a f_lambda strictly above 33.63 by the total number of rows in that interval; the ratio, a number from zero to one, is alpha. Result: 1.00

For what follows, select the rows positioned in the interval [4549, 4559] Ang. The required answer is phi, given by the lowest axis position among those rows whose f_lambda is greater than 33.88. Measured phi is 4557.72 Ang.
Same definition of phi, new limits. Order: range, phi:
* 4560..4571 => 4560.87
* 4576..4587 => 4577.70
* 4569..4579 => 4577.70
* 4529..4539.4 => 4531.56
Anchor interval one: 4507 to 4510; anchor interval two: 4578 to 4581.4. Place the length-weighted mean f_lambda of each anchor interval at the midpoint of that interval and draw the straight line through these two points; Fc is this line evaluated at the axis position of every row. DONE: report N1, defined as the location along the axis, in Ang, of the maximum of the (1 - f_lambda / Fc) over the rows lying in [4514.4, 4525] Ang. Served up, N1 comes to 4524.26 Ang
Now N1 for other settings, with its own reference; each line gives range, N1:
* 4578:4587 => 4584.03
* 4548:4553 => 4552.47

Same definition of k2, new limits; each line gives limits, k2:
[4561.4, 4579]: 0.18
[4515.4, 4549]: 0.44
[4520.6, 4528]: 0.32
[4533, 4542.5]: 0.22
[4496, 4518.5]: 0.55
